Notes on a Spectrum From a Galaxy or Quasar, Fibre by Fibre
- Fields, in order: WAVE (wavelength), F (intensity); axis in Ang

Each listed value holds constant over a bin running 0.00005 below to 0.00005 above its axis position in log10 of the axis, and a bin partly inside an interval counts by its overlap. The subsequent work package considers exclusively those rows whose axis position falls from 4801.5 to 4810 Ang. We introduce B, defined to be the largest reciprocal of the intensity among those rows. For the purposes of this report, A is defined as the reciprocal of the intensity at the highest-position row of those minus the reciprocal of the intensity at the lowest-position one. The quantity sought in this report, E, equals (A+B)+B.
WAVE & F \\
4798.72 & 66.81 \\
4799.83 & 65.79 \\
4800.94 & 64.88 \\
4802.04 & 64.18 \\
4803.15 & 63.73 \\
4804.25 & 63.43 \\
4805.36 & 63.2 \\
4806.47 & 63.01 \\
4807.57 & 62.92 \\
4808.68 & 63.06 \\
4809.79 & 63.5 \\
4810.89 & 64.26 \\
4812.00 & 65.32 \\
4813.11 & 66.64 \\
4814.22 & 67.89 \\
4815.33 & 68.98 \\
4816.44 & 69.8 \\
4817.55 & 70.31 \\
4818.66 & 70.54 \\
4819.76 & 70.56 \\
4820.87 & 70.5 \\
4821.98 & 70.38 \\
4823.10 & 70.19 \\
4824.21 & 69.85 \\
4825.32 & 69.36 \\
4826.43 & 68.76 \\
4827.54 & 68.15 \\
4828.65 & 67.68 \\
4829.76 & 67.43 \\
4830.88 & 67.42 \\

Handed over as 0.0320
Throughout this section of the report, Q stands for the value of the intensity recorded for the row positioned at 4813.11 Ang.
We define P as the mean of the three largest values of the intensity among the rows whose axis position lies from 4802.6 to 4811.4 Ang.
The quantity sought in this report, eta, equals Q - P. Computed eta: 3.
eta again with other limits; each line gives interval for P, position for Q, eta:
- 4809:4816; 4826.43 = 1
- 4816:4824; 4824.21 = -1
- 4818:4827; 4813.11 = -4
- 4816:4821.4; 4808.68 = -7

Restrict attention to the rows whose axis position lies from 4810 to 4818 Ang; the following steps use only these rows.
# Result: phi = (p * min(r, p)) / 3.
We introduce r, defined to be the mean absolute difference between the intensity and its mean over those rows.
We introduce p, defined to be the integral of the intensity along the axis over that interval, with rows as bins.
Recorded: 338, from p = 539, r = 1.9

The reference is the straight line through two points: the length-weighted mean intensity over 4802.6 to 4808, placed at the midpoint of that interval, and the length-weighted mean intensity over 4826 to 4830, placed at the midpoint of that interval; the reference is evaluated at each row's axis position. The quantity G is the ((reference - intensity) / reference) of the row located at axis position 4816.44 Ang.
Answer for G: -0.063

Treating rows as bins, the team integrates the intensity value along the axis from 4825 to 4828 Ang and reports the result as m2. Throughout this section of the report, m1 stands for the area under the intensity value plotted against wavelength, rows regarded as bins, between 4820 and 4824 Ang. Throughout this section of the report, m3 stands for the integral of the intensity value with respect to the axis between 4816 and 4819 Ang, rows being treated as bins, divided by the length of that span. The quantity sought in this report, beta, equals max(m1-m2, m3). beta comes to 74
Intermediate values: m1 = 281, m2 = 206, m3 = 70.2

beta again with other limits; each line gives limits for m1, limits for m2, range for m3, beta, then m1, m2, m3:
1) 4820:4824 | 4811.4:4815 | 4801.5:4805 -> 64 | 281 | 240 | 63.7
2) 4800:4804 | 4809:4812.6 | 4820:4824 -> 70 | 258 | 232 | 70.2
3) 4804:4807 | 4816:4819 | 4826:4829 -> 68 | 189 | 211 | 68.3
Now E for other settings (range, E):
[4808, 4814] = 0.0309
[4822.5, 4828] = 0.0298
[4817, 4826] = 0.0290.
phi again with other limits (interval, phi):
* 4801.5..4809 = 57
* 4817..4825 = 35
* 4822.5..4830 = 151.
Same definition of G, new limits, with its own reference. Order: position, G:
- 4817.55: -0.067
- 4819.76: -0.063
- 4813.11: -0.026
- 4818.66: -0.066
